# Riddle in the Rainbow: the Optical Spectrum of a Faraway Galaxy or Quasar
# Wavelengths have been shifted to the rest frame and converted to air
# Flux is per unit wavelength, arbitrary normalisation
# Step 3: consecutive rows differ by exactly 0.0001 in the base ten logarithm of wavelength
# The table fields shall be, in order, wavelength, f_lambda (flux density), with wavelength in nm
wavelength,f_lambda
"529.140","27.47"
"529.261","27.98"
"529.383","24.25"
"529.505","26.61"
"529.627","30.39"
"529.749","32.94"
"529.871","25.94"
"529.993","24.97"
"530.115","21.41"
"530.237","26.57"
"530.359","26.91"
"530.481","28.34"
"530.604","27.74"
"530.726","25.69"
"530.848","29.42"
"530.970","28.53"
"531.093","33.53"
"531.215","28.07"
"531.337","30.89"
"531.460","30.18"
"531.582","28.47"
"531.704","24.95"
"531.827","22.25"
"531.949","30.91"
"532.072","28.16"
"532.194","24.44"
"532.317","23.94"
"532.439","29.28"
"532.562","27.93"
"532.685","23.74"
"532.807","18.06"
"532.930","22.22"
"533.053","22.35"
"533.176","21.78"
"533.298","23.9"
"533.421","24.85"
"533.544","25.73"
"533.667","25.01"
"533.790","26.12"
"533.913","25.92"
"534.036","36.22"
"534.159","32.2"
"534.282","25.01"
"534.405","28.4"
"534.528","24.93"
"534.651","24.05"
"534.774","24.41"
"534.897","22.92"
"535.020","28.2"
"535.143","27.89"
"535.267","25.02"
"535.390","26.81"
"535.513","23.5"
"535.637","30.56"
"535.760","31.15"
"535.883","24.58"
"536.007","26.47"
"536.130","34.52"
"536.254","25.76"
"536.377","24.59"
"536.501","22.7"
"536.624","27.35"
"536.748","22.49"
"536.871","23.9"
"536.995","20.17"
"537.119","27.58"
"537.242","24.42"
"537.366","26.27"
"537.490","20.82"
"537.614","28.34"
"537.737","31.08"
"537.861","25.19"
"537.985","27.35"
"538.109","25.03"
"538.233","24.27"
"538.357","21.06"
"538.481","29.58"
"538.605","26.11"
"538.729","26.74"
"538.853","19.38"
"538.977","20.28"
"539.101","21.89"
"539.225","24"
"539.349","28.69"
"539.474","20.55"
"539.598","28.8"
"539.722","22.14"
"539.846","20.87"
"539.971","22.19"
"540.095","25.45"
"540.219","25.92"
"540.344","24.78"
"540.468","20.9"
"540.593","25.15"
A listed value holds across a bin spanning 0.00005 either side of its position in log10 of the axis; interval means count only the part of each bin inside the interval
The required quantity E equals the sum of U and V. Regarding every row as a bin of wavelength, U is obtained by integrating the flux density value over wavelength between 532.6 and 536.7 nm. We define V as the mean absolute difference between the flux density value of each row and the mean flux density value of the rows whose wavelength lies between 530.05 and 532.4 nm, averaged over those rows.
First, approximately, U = 106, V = 2.4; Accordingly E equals 109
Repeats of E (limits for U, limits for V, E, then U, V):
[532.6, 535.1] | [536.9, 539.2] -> 66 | 63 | 2.9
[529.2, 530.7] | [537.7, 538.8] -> 43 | 40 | 2.2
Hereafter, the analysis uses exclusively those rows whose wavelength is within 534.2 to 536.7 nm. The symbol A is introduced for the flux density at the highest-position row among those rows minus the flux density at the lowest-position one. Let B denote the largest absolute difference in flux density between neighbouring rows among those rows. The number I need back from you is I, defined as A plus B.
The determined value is 11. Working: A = 2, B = 8.8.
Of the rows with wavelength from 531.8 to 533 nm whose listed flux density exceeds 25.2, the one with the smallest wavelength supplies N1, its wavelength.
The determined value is 531.949 nm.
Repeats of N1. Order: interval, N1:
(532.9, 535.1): 533.544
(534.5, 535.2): 535.020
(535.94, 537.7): 536.007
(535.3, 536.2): 535.390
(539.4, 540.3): 539.598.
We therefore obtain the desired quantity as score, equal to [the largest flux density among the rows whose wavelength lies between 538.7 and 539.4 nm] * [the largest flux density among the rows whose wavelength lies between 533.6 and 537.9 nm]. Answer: 1039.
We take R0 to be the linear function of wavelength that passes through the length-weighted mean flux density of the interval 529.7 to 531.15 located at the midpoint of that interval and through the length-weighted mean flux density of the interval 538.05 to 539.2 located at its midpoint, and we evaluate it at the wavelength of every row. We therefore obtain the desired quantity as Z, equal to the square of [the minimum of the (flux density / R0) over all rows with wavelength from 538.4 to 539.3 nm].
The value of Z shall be 0.67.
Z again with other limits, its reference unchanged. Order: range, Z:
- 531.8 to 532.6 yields 0.68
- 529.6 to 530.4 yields 0.60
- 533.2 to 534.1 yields 0.83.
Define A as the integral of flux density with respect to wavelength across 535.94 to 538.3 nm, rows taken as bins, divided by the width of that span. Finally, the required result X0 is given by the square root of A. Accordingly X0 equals 5.07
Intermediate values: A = 25.7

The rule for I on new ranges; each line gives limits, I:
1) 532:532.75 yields 1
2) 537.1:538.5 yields 11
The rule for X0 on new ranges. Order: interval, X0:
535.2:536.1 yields 5.21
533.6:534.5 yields 5.32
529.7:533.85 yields 5.13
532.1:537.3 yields 5.08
